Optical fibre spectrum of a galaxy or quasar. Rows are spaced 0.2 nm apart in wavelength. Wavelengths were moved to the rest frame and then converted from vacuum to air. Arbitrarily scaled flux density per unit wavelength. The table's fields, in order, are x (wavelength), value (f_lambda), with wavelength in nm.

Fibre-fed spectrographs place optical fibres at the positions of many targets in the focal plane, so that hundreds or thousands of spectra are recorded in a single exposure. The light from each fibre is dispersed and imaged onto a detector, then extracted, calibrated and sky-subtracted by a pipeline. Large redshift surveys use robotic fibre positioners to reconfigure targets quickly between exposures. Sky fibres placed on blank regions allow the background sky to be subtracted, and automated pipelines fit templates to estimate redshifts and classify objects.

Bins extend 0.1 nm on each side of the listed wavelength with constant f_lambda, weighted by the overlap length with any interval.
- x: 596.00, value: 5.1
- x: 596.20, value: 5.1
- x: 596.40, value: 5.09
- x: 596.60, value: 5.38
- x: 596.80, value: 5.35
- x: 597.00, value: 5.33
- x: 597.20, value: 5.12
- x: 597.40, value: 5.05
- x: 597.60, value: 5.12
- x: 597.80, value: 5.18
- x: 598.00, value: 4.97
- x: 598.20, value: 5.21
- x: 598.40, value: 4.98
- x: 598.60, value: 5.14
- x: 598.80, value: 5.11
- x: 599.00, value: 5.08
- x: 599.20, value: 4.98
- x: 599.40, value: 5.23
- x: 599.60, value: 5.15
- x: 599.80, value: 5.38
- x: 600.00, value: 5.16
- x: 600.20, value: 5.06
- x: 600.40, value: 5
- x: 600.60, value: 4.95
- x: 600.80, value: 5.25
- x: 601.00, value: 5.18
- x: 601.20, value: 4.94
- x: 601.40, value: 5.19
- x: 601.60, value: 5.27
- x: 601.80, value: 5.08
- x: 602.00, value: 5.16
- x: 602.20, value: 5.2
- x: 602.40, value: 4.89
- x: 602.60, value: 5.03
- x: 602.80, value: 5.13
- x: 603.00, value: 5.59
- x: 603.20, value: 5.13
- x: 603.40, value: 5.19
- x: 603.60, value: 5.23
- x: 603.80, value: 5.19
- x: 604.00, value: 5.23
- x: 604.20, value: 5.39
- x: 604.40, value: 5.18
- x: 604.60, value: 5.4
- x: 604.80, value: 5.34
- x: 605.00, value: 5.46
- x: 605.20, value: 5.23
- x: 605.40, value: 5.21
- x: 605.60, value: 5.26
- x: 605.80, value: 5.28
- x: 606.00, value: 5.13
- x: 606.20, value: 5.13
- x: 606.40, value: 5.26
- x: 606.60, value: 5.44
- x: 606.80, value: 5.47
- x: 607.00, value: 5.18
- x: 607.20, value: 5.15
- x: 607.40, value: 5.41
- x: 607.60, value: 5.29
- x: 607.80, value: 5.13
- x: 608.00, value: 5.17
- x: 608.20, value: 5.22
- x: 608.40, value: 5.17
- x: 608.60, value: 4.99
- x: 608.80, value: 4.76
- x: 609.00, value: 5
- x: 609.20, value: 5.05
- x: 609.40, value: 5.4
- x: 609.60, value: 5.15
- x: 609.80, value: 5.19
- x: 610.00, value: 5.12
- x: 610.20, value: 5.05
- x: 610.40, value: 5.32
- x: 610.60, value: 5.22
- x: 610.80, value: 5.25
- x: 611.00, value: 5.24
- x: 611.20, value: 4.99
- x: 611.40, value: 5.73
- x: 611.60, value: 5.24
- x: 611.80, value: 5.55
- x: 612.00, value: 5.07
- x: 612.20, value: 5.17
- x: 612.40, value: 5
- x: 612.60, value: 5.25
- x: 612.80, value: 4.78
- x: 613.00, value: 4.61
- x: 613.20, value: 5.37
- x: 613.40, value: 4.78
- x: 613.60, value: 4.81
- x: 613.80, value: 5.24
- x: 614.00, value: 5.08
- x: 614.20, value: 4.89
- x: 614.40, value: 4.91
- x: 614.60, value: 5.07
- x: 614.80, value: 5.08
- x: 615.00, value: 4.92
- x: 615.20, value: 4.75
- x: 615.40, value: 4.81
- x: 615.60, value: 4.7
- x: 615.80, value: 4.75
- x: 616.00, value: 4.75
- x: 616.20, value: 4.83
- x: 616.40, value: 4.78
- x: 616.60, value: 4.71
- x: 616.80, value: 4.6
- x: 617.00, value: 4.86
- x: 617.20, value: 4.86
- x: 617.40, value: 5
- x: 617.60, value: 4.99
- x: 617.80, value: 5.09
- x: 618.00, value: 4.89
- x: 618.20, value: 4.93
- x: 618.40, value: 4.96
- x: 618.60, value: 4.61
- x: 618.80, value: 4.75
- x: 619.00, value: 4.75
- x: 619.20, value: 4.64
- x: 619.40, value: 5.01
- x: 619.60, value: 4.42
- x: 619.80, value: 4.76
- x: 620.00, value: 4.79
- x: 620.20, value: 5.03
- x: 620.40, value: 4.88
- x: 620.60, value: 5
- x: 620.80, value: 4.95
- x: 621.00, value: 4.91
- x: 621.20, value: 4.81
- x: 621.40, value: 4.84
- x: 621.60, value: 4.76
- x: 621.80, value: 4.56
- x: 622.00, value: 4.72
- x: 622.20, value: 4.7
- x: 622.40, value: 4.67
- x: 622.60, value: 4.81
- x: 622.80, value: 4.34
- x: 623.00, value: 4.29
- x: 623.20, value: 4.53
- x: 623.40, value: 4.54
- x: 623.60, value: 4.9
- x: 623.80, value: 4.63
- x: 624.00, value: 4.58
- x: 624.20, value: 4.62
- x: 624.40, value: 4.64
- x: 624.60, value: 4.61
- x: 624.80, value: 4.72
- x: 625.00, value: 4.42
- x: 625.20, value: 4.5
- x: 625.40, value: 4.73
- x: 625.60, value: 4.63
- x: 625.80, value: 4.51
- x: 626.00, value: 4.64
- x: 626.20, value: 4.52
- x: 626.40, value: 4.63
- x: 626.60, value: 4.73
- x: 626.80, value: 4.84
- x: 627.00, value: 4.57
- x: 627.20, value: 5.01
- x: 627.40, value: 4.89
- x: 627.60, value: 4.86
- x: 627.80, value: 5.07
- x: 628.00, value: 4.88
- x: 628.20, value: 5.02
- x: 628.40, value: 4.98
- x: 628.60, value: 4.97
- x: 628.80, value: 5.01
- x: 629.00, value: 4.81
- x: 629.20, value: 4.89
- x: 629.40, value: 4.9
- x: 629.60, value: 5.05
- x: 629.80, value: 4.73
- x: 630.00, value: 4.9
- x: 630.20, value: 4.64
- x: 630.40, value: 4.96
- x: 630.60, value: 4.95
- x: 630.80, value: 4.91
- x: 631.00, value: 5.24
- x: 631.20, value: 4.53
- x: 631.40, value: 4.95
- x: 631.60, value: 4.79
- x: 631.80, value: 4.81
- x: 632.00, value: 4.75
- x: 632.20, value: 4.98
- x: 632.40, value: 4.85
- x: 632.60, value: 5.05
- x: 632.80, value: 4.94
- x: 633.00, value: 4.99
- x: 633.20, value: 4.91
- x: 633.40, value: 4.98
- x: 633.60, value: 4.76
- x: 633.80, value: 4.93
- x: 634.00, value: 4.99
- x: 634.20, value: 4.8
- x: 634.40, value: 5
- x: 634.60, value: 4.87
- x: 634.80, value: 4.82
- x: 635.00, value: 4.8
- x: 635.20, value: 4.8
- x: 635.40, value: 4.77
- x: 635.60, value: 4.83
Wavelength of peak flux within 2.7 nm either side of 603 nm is 603.00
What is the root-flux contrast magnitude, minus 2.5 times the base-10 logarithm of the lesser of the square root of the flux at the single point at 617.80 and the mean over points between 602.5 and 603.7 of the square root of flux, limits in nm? -0.88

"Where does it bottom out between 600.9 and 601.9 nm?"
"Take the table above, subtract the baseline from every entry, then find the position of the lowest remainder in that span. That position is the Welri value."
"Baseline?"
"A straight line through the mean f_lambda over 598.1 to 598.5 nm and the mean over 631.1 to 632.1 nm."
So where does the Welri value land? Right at 601.20 nm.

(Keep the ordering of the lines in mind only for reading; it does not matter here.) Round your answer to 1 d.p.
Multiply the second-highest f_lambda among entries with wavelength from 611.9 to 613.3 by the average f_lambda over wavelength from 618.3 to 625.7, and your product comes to 24.7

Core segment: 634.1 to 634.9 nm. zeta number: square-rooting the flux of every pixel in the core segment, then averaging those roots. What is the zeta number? 2.21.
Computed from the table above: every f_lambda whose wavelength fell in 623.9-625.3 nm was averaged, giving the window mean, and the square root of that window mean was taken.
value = 2.14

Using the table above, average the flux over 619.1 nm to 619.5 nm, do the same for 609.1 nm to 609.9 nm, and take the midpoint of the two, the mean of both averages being 5.01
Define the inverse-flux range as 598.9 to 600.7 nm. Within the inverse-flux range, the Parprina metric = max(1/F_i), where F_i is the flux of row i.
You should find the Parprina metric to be 0.202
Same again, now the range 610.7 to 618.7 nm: 0.217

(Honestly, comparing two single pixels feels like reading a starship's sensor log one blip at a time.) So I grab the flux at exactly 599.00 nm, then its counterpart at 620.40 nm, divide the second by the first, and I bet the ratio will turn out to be 0.96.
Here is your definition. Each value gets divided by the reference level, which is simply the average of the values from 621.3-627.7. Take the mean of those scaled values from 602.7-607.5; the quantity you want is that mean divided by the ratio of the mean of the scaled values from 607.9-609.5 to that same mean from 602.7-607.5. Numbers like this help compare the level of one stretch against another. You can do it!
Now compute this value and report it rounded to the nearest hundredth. 1.17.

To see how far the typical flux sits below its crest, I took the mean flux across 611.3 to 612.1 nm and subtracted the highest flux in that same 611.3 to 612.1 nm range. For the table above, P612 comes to -0.33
